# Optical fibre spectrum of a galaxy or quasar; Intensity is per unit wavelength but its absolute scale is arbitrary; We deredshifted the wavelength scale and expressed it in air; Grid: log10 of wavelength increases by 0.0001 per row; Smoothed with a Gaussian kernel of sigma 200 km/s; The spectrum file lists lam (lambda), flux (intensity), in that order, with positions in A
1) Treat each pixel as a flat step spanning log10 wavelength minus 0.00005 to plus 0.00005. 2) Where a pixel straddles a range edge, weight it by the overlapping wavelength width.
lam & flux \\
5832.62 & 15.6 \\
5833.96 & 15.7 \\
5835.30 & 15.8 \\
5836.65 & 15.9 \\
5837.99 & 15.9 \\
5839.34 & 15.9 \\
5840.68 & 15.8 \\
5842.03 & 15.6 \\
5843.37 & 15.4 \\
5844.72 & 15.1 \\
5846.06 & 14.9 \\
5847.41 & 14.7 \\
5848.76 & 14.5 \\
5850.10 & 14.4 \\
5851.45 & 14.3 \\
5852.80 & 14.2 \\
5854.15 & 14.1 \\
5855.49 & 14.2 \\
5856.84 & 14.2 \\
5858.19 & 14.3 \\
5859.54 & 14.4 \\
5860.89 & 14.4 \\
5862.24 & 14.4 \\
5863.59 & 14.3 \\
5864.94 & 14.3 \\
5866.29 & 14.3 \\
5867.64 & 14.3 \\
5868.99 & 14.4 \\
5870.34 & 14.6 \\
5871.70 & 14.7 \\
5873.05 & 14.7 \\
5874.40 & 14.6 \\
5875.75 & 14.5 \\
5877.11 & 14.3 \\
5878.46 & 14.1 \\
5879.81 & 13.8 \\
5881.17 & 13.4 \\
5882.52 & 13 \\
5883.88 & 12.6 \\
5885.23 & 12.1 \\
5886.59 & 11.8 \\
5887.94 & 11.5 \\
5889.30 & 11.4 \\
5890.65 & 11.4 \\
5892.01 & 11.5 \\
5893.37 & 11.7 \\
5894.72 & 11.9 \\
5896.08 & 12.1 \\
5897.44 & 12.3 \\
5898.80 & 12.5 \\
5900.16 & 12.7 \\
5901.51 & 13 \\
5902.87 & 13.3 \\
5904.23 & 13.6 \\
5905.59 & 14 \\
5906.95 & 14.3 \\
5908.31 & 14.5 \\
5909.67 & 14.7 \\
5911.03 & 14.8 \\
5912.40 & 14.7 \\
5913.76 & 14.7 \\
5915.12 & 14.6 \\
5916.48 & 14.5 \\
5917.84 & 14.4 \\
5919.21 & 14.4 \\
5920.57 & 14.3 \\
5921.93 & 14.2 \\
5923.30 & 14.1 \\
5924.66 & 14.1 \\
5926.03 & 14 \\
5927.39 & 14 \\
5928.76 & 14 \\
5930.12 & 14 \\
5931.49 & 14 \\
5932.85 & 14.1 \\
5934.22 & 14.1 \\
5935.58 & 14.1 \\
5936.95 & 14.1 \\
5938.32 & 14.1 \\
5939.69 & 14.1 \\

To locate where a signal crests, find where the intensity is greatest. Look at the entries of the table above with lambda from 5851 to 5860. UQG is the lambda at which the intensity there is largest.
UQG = 5859.54 A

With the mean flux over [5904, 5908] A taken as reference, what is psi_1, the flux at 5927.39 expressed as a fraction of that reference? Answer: 1.00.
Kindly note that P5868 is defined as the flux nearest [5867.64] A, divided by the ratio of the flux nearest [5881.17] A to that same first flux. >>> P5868 15.3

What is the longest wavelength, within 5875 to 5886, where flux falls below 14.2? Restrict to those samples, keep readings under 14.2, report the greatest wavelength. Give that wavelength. 5885.23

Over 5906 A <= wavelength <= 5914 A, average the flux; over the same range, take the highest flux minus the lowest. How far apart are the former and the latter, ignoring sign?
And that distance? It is 14.1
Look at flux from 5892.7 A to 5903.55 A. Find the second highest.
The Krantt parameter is 13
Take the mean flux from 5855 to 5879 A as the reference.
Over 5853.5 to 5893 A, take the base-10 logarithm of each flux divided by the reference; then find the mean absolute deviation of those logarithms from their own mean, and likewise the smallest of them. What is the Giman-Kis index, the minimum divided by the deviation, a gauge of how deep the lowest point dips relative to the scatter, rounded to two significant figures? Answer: -3.1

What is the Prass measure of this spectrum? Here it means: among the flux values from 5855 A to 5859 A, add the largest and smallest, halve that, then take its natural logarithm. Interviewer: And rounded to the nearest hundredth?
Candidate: 2.66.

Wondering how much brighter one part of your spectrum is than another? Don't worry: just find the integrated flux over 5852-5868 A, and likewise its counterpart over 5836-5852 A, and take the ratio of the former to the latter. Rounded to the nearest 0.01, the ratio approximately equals 0.94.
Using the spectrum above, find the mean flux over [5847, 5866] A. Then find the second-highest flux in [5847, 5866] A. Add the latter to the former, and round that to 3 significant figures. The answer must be 28.8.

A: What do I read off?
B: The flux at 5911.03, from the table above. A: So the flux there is 14.8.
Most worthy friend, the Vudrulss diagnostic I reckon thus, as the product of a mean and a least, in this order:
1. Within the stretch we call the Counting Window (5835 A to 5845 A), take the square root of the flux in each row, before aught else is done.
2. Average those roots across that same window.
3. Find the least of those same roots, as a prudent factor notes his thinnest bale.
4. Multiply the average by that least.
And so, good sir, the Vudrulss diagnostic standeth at 15.4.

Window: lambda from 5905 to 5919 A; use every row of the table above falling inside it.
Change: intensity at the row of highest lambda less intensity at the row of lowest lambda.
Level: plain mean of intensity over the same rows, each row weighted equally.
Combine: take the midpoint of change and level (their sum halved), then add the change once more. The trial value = 7.9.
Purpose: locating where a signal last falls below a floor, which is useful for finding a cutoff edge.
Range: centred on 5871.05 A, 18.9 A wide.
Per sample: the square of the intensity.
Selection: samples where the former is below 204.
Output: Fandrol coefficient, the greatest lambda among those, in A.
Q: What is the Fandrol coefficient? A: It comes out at 5879.81 A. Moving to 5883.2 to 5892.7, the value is 5892.01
